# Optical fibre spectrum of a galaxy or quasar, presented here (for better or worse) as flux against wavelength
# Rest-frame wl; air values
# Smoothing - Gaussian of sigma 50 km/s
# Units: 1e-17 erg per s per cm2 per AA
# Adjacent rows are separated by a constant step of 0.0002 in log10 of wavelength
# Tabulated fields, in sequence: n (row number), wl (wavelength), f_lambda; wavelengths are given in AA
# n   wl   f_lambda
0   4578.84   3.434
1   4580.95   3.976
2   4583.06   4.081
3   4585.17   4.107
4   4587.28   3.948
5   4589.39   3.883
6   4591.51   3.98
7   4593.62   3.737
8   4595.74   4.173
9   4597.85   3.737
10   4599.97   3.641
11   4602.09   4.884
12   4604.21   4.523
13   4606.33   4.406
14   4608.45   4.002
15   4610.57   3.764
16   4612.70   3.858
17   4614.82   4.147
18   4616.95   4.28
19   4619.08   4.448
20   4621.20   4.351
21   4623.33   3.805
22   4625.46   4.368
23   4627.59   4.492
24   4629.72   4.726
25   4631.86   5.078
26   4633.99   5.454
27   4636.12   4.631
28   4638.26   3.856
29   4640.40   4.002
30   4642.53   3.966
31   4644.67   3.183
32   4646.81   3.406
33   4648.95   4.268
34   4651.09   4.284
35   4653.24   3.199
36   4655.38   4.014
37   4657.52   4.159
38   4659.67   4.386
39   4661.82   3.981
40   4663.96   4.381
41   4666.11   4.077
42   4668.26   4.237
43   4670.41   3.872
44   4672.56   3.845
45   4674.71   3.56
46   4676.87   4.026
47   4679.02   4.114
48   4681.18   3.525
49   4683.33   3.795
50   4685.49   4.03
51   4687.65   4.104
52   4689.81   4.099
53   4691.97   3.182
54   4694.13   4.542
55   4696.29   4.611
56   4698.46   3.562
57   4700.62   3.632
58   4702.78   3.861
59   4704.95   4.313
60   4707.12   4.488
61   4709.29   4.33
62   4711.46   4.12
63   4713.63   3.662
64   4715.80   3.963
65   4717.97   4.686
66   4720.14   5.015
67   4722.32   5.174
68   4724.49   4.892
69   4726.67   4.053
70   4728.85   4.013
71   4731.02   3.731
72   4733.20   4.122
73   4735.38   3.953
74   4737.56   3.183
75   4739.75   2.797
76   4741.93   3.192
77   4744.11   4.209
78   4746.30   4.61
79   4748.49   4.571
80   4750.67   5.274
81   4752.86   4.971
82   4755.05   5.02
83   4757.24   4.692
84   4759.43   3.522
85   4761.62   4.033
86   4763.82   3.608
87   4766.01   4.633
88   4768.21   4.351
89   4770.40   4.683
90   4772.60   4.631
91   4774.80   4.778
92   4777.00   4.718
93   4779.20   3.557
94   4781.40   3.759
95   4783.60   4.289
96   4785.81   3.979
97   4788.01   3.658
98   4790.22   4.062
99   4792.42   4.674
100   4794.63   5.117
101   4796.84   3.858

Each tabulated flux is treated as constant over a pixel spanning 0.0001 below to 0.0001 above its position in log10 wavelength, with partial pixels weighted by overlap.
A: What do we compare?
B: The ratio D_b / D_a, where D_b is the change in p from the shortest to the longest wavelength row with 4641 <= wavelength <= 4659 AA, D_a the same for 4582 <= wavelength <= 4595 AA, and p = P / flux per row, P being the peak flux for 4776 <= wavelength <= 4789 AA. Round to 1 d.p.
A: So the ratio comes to -0.5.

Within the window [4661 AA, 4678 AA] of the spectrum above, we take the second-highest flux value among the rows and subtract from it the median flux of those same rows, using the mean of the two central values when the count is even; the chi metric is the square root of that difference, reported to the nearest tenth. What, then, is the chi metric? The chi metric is 0.5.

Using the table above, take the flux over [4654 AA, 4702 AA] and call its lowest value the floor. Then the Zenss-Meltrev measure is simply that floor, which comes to 3.182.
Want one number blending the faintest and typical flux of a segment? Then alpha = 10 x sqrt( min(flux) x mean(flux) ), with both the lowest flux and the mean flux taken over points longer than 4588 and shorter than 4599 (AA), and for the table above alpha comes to 38.2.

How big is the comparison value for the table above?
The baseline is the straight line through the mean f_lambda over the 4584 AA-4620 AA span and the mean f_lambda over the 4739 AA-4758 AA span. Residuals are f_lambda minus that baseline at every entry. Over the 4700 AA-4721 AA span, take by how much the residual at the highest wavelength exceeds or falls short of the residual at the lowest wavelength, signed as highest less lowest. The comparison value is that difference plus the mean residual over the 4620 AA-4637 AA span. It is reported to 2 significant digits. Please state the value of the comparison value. 1.8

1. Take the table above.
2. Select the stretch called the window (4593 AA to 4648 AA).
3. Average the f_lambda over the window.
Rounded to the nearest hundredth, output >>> 4.19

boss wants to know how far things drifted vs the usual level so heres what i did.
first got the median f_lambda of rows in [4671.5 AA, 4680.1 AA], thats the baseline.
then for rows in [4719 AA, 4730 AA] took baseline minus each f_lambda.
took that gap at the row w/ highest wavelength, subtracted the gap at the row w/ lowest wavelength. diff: 1.0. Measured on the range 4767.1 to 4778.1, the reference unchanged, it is -0.4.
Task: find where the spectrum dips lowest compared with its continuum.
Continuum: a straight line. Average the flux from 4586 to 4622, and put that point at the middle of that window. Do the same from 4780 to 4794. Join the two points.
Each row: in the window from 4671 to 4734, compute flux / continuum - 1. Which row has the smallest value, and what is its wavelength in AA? 4691.97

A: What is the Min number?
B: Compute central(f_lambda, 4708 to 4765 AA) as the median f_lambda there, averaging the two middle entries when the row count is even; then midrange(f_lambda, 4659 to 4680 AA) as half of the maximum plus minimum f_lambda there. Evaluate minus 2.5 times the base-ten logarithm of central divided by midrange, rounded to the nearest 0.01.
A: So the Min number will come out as -0.04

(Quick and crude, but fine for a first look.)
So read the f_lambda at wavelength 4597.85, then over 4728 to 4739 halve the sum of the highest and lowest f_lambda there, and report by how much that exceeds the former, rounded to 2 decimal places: -0.08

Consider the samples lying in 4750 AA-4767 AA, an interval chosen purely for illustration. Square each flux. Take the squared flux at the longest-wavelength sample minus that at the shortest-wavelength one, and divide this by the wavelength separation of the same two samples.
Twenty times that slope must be -8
